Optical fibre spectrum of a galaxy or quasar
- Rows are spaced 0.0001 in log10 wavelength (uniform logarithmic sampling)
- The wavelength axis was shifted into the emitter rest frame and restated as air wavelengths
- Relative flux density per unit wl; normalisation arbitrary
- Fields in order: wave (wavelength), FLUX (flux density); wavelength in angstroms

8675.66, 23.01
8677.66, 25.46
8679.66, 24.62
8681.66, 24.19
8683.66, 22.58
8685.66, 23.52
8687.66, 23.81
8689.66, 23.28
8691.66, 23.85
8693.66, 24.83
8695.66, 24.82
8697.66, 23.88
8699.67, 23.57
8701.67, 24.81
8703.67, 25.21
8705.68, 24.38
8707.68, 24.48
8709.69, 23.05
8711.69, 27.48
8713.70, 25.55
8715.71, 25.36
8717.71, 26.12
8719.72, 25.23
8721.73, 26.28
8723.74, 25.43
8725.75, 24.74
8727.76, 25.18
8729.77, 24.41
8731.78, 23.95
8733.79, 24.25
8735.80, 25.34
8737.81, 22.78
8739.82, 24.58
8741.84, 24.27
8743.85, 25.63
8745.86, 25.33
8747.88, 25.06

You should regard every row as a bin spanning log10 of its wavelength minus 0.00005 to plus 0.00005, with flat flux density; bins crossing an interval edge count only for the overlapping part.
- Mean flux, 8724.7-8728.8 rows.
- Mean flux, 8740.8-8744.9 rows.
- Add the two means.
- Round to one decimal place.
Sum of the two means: 49.9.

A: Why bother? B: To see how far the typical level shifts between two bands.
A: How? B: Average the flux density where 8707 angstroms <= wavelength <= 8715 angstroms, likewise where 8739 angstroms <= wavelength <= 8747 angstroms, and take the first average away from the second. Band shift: -0.2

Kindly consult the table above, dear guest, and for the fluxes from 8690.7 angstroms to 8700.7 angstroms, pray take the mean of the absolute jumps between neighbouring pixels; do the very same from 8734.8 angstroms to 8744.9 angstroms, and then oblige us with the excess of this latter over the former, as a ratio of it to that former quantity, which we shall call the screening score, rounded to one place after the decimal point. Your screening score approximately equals 1.7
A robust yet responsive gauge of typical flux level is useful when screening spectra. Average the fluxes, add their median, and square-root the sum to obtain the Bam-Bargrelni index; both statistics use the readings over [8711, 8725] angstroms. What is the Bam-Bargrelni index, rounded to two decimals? 7.17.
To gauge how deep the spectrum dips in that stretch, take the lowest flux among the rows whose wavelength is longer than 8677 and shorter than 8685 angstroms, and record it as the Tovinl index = 22.58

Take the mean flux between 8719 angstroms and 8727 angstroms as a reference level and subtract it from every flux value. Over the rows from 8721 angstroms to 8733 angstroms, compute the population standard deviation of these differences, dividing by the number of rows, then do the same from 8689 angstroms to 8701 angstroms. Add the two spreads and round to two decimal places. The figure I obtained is 1.34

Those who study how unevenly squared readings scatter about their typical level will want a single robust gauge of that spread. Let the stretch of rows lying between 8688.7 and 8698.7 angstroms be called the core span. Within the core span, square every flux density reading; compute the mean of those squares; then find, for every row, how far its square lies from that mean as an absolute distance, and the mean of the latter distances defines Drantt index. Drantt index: 27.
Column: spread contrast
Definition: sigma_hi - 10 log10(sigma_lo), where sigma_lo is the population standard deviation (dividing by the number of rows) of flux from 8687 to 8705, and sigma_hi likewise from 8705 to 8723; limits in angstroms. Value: 3.1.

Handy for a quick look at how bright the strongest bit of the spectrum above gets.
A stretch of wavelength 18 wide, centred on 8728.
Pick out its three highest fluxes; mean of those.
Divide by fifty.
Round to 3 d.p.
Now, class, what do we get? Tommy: 0.514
